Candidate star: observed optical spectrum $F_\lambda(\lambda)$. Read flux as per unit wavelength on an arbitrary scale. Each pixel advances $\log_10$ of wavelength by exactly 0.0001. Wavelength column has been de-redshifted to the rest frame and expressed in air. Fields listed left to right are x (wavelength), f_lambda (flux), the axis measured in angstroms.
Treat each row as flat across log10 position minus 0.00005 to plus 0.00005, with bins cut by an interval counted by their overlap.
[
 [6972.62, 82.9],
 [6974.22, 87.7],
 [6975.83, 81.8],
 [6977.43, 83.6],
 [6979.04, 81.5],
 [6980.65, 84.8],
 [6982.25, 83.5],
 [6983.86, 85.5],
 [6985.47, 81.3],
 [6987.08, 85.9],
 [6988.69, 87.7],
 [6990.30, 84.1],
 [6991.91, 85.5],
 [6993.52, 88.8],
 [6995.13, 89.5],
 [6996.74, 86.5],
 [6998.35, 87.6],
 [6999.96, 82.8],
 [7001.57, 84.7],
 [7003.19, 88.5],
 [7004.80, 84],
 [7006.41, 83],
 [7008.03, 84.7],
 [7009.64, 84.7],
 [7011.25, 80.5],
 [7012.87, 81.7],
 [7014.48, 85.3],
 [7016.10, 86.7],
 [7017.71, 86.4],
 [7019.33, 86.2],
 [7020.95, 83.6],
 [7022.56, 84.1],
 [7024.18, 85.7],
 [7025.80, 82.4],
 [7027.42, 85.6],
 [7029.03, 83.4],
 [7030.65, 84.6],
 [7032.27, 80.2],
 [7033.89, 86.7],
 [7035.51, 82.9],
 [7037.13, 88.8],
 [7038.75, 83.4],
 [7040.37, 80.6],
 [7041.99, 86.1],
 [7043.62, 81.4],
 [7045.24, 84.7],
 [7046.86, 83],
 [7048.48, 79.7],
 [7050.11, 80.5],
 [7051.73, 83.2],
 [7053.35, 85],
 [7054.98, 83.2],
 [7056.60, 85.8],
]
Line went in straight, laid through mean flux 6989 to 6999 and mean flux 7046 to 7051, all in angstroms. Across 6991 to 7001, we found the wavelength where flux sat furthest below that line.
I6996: 6999.96 angstroms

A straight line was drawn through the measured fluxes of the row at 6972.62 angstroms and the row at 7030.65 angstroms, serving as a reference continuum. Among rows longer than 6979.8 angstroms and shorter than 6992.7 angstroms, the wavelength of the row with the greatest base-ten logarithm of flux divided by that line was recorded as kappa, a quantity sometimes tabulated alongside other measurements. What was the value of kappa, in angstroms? 6988.69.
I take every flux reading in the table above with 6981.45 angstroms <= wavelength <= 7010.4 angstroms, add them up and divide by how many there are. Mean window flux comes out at 85.5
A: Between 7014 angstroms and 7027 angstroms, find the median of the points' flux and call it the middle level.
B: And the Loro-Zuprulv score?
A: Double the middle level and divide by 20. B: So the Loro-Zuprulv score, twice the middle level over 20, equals 8.55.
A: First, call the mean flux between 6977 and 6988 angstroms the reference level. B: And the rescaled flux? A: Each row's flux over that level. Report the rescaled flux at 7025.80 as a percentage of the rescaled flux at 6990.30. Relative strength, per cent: 98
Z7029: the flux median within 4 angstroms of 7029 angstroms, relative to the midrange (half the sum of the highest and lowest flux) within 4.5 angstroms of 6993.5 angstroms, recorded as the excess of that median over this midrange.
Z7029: -3.4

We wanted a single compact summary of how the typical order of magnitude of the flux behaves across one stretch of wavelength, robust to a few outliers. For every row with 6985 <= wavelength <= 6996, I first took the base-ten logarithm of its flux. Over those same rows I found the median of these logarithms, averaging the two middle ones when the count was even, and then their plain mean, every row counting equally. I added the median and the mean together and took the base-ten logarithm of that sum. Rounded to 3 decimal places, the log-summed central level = 0.588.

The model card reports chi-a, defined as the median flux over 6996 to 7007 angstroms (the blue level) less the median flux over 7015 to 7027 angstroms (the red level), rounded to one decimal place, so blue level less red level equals -1.0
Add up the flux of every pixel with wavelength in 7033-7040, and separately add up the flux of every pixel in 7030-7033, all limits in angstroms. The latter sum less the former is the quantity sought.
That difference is -177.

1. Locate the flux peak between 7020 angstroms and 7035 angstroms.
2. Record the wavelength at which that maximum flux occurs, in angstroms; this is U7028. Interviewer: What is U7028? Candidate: 7033.89 angstroms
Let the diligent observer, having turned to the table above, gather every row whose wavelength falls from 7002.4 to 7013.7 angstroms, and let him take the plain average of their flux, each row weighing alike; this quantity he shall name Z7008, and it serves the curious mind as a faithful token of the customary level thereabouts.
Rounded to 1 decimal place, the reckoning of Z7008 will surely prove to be 83.9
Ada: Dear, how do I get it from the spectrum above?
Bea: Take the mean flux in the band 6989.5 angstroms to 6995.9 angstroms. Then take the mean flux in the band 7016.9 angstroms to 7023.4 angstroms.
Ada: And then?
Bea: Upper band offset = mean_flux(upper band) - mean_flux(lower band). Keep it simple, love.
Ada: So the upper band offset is -1.9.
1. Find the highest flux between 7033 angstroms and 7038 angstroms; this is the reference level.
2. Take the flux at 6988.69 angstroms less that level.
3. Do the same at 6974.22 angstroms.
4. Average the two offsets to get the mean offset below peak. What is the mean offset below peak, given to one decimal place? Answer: -1.1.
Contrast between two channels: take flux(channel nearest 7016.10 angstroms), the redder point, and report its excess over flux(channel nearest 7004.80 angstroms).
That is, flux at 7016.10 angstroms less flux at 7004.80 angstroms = 3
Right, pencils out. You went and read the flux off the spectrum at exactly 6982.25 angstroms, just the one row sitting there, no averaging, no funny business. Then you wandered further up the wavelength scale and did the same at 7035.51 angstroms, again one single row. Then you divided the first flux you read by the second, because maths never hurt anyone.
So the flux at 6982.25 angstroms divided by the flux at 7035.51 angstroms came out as 1.01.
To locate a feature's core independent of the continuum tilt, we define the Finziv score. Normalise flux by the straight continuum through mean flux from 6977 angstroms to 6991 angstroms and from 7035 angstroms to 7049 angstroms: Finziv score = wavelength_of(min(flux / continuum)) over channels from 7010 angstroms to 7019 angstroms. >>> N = 7011.25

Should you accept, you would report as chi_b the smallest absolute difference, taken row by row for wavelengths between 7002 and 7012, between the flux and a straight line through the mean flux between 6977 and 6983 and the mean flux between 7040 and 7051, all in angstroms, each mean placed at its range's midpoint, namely 0.1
